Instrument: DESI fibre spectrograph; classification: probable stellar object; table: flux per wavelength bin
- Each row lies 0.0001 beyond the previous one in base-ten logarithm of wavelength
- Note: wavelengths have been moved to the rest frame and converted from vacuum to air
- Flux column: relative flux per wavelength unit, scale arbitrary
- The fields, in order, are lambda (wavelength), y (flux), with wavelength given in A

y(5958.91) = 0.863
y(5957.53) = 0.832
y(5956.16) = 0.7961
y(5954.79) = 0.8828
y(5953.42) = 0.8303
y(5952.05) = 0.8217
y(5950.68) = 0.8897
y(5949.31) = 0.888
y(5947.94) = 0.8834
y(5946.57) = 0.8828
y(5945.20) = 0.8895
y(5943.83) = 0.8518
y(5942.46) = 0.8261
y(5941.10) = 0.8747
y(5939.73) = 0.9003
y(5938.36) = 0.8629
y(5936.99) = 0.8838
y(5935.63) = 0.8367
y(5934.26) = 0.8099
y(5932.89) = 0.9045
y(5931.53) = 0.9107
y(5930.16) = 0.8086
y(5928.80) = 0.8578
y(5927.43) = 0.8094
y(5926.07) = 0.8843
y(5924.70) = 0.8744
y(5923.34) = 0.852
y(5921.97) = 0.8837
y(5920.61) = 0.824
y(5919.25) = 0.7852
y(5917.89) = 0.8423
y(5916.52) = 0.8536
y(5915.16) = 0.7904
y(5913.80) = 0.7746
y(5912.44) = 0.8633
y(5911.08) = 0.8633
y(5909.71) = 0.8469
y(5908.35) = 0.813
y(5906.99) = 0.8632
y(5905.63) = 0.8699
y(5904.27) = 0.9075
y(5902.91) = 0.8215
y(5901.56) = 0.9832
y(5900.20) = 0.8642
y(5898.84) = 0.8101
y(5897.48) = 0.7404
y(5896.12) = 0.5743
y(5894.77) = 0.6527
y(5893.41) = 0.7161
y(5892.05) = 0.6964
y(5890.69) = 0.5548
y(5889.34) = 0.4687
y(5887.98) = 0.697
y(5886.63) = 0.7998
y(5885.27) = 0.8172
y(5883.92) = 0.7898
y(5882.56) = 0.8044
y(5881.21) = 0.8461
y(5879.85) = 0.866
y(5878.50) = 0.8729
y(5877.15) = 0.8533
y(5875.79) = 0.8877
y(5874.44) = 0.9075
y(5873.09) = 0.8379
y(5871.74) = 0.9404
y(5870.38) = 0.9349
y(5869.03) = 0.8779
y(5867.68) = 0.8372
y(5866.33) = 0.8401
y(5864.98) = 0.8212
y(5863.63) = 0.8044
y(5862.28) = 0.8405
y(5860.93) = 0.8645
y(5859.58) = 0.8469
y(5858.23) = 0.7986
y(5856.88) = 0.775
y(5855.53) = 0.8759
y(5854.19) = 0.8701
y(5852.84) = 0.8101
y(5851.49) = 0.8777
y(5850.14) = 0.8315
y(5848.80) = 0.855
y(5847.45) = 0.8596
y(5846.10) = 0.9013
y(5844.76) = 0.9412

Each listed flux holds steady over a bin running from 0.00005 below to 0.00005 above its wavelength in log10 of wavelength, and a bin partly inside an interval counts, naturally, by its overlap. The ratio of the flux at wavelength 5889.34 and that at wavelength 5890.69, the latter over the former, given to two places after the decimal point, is 1.18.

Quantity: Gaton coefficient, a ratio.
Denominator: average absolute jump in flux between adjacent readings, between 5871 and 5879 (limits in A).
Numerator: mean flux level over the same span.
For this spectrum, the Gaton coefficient 18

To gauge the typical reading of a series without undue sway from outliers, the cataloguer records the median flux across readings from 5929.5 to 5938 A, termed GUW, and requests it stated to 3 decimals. 0.860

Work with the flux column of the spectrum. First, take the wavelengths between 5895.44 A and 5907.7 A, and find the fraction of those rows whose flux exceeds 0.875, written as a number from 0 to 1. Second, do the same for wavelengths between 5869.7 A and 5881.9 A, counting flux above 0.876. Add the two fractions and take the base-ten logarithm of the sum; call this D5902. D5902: -0.18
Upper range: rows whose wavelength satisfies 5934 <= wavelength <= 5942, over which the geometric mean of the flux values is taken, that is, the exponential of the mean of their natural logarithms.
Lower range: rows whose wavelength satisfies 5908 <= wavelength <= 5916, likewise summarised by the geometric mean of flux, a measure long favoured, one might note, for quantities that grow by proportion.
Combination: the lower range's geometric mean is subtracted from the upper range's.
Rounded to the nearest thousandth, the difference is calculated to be 0.036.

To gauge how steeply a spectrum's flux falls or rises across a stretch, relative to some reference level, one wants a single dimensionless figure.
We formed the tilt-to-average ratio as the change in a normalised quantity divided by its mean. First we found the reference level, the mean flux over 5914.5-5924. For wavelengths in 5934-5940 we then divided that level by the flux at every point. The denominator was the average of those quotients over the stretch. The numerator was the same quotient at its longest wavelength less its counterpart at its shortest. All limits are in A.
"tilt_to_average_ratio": -0.11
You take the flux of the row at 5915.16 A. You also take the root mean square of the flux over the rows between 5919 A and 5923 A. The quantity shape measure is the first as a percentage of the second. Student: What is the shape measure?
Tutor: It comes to 95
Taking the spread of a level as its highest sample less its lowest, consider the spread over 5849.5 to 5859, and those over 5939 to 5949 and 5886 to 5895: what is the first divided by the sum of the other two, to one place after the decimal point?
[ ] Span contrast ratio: 0.3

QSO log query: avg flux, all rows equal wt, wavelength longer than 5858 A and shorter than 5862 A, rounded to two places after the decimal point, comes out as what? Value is 0.84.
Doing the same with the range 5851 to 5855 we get 0.85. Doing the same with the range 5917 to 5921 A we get 0.82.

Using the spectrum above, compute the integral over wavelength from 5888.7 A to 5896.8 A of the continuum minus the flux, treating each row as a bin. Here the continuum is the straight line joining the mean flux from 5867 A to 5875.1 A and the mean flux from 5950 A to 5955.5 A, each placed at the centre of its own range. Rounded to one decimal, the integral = 2.2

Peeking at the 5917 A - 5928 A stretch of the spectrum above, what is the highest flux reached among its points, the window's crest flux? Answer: 0.8843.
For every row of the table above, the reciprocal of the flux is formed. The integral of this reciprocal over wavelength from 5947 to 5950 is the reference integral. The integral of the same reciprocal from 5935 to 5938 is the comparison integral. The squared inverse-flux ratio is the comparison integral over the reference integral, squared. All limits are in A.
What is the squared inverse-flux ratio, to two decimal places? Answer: 1.06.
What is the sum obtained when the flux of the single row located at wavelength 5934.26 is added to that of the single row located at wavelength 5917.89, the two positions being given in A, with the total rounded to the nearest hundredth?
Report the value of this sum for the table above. 1.65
